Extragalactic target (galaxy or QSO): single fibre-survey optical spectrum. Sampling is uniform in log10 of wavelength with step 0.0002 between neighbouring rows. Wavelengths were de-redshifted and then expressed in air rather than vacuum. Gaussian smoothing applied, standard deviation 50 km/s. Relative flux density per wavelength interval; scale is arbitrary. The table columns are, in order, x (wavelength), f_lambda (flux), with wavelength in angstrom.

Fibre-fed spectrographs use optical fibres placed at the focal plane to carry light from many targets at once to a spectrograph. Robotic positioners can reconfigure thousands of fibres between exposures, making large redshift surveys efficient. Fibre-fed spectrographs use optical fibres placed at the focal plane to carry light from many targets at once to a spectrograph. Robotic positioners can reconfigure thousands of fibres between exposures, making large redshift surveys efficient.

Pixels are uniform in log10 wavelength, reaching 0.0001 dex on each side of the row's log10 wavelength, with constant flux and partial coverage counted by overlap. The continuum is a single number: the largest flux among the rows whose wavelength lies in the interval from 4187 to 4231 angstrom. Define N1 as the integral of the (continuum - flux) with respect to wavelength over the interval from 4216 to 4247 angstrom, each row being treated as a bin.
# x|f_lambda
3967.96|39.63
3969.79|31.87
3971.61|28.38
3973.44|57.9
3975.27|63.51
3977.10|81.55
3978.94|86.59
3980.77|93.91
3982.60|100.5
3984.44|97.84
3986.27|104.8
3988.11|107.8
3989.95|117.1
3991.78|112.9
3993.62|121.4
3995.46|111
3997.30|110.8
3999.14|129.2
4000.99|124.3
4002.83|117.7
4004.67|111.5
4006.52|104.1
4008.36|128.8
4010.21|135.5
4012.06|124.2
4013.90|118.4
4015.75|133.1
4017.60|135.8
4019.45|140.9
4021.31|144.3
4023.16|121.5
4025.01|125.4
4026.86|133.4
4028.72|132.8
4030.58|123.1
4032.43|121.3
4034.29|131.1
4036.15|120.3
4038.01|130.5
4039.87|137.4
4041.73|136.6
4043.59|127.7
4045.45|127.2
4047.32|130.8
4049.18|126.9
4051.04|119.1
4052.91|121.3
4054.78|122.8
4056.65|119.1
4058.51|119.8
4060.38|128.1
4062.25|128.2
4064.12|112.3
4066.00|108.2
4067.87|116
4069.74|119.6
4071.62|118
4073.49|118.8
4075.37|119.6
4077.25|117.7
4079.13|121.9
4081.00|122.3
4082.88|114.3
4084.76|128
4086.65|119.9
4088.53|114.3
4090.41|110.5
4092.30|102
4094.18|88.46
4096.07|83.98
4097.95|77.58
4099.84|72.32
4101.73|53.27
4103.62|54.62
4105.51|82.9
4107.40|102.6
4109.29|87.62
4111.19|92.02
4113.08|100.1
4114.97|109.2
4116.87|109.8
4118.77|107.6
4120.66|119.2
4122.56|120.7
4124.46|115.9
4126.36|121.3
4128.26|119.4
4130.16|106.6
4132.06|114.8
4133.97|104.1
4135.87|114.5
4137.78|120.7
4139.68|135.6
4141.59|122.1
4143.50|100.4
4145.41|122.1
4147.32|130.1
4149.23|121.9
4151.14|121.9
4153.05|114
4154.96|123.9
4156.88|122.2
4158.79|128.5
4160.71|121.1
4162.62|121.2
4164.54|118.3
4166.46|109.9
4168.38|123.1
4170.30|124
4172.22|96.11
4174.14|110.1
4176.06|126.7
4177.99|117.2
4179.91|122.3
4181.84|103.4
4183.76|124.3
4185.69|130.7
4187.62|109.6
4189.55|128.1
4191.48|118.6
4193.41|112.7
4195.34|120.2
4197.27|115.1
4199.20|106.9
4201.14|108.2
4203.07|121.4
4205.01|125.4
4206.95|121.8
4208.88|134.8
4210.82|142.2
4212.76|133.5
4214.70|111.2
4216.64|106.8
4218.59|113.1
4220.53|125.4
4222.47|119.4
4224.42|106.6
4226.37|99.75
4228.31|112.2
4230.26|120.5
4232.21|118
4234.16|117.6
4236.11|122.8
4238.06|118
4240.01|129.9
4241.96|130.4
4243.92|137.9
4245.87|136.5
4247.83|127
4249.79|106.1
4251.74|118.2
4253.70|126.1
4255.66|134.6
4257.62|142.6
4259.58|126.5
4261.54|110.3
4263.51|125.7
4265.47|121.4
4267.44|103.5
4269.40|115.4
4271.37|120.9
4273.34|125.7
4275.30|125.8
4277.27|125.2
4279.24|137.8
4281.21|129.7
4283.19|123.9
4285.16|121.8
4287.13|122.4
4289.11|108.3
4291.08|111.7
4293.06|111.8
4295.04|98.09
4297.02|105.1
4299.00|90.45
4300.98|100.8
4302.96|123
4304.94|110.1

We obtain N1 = 692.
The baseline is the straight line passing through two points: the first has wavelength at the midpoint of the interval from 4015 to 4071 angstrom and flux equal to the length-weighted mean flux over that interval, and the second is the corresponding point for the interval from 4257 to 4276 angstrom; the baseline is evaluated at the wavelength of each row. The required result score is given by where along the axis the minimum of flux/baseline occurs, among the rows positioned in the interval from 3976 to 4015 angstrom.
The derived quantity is 3977.10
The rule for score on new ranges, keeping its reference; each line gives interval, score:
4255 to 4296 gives 4295.04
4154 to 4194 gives 4172.22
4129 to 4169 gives 4143.50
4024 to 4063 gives 4051.04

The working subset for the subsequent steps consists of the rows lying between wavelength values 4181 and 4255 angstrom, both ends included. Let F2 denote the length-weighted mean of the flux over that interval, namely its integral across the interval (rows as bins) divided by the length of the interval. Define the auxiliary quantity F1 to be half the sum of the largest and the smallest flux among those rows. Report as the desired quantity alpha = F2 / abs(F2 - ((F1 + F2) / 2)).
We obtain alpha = 280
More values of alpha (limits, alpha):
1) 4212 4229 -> 87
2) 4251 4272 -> 338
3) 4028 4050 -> 3799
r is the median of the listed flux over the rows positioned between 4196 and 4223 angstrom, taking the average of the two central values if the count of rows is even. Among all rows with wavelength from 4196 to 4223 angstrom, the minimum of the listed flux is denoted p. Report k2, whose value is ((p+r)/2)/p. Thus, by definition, 1.06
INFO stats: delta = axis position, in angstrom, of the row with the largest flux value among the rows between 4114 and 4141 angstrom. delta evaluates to 4139.68 angstrom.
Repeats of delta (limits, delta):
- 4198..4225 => 4210.82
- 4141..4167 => 4147.32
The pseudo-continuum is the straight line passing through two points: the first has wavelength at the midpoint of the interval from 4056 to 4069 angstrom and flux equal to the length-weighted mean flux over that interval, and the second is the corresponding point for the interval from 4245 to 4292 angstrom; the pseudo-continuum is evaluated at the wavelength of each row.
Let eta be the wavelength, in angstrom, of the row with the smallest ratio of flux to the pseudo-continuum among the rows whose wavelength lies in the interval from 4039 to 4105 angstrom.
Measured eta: 4101.73 angstrom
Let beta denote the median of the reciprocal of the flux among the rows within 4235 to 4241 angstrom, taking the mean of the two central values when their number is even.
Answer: 0.0081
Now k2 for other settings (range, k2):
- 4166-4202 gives 1.11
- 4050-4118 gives 1.57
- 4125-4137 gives 1.05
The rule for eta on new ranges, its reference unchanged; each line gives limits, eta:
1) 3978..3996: 3978.94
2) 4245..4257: 4249.79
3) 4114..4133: 4130.16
